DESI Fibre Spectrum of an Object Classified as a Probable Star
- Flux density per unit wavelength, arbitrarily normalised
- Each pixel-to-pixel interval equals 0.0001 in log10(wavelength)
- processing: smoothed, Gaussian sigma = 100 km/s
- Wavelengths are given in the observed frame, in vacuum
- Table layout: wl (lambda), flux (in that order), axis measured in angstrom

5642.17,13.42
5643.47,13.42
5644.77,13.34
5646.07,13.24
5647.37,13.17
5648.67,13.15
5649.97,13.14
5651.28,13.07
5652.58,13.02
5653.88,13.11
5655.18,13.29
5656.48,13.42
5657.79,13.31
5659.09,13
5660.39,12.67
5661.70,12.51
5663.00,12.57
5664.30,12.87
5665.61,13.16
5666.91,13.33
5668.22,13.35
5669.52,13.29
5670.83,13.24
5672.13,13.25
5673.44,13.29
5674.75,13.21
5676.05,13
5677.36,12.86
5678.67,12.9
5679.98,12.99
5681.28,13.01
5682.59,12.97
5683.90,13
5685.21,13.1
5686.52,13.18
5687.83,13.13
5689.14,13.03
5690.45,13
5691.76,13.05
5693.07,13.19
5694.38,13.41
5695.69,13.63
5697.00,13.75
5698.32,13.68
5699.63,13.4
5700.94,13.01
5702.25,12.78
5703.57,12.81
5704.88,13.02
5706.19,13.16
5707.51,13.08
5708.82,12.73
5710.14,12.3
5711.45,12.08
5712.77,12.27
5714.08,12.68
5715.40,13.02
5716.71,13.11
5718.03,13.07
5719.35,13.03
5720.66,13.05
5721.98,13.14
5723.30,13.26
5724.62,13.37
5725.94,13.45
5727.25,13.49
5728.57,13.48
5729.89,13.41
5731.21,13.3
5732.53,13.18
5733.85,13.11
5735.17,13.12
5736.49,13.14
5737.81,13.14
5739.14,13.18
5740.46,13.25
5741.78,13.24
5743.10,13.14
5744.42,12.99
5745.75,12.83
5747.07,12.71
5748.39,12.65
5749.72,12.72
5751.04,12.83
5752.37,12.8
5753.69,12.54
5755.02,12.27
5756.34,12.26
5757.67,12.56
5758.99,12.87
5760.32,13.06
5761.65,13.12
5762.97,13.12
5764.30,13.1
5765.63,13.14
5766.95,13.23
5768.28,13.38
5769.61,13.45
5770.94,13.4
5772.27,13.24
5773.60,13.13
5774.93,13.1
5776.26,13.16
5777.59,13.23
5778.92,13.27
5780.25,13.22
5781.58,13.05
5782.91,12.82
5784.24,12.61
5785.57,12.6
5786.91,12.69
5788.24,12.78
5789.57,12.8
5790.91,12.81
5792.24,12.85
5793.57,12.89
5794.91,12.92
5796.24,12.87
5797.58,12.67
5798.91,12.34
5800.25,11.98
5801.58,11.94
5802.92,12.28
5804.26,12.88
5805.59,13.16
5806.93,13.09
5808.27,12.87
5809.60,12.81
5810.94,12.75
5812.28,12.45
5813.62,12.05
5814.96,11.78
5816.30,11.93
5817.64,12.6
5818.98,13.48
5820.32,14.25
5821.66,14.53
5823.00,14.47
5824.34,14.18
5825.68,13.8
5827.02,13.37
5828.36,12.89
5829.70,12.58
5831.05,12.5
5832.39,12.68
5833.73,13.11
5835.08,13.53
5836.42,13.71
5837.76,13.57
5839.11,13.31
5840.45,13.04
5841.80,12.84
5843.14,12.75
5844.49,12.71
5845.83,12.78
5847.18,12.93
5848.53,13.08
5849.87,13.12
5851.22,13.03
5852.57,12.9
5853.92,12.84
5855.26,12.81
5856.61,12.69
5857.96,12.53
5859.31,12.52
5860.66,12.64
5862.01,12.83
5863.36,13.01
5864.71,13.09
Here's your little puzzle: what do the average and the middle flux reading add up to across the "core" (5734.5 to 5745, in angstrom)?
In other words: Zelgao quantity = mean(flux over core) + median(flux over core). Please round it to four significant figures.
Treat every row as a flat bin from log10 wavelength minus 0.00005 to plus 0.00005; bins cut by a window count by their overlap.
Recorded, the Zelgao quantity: 26.29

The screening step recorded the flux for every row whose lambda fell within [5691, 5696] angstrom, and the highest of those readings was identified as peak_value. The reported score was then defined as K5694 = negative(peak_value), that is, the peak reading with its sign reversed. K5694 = -13.63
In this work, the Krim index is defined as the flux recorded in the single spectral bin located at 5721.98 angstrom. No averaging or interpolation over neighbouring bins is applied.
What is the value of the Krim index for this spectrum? 13.14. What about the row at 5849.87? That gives 13.12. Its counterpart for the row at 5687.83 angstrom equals 13.13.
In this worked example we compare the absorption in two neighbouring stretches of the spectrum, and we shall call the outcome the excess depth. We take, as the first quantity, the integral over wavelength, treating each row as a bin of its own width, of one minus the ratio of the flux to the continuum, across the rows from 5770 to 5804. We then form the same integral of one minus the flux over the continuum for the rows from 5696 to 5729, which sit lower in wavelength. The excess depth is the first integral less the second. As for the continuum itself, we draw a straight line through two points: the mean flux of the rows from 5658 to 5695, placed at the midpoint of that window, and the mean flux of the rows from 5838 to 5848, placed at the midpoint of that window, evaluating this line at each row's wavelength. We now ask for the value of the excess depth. 0.4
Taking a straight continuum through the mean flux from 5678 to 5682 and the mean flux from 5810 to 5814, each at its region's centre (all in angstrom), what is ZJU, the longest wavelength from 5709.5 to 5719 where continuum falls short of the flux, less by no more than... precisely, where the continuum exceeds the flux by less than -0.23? 5718.03 angstrom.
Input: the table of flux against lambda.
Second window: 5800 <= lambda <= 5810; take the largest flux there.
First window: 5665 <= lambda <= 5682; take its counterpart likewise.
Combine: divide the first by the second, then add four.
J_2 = 5.01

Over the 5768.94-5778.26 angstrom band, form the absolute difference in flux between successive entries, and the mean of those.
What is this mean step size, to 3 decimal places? 0.080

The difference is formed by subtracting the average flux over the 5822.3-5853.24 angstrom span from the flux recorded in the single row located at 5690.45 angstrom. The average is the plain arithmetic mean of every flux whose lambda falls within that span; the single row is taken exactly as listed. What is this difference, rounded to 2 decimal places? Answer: -0.17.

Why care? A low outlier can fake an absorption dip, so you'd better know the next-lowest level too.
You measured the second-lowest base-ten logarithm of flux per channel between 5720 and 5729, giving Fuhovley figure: 1.12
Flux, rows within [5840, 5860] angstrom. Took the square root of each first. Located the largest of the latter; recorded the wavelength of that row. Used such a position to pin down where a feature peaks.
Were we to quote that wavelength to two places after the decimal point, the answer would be 5849.87 angstrom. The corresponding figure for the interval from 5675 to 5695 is 5694.38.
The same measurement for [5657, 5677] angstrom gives 5668.22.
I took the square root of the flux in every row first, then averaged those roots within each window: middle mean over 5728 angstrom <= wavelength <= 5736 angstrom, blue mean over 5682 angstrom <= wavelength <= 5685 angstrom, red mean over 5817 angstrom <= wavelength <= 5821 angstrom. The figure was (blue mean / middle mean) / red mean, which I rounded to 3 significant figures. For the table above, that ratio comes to 0.270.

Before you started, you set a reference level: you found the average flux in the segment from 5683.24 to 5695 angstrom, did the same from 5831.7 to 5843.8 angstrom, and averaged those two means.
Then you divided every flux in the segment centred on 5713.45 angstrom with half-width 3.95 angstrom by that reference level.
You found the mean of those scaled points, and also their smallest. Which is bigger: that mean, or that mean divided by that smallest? 1.04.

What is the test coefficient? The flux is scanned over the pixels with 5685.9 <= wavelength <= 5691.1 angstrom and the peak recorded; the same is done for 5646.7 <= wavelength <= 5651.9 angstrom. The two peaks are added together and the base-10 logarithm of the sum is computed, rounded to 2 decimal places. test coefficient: 1.42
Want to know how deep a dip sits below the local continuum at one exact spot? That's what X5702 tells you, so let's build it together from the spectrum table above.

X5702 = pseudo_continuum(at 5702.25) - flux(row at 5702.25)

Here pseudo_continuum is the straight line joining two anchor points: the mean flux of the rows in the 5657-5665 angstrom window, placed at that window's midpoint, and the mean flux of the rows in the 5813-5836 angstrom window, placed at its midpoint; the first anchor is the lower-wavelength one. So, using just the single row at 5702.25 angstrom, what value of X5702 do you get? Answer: 0.13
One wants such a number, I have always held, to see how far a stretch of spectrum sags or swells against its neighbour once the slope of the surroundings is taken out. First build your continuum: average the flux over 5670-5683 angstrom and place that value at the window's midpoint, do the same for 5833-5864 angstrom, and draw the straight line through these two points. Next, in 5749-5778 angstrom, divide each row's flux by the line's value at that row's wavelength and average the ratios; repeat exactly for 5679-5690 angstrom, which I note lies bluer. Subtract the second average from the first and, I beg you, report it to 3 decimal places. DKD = -0.001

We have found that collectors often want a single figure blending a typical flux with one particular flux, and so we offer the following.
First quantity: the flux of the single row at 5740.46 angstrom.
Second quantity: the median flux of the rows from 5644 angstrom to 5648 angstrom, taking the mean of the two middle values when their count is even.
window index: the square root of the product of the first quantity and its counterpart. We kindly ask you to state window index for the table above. 13.24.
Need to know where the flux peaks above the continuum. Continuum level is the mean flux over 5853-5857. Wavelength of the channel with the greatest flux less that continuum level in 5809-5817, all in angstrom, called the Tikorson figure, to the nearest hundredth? 5809.60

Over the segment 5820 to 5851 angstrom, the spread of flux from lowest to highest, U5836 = 2.0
